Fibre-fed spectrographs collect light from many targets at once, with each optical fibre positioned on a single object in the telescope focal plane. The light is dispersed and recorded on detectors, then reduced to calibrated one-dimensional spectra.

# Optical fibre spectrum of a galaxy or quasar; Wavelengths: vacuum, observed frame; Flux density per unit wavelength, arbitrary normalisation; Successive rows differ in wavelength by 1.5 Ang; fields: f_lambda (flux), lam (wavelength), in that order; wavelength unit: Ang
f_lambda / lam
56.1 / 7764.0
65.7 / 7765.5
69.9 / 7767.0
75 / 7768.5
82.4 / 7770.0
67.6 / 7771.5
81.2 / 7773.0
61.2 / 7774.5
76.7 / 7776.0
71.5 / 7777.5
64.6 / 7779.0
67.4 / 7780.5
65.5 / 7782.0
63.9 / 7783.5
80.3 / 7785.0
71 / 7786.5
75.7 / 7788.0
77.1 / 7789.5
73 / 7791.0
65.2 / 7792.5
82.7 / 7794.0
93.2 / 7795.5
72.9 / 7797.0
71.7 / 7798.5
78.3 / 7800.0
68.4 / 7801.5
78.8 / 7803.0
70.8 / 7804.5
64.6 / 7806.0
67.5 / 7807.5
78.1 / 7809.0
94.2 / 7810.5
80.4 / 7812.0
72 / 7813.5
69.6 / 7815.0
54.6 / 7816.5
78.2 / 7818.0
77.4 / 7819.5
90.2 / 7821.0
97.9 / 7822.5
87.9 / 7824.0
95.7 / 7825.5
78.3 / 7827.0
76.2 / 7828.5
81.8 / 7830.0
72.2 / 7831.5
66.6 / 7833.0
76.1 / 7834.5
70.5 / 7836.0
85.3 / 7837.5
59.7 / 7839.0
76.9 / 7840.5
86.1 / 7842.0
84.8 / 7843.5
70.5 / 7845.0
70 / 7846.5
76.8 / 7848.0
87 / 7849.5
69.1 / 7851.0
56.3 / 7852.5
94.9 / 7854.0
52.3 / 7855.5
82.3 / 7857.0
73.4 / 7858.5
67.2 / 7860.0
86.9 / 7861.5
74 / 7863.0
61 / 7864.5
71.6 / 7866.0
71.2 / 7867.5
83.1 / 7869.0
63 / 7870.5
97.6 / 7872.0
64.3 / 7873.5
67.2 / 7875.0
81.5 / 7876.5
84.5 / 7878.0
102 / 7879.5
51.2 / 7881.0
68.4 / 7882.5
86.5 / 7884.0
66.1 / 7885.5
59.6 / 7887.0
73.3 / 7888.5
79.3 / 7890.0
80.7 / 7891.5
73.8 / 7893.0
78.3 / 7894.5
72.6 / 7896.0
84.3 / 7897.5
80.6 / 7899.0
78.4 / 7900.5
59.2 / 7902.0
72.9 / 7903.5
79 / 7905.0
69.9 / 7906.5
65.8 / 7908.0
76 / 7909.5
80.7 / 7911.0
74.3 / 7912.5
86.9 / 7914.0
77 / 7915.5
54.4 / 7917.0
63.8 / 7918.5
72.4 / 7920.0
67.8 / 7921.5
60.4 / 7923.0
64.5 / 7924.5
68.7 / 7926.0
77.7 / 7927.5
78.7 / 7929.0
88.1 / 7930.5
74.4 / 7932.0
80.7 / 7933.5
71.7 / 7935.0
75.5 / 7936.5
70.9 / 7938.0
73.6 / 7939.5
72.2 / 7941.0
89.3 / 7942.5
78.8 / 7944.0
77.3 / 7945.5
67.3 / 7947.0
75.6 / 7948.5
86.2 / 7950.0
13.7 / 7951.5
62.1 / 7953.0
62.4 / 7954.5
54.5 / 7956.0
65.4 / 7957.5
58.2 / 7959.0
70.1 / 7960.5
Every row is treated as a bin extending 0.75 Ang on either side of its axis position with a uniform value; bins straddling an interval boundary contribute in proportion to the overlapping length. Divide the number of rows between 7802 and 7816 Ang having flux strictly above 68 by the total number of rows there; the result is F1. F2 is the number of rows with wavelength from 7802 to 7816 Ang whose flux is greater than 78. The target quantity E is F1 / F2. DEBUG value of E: 0.19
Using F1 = 0.78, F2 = 4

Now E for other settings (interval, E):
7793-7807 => 0.22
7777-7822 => 0.07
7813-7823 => 0.29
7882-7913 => 0.09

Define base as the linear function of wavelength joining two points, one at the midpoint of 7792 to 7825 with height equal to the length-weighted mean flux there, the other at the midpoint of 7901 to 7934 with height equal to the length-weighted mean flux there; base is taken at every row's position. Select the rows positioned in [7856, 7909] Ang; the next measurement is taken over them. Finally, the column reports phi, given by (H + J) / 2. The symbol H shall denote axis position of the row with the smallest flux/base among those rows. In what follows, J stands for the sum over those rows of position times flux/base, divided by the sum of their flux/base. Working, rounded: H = 7881.0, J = 7882.5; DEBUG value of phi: 7881.8 Ang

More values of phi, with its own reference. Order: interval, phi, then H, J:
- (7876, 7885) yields 7880.6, 7881.0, 7880.1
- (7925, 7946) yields 7930.9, 7926.0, 7935.8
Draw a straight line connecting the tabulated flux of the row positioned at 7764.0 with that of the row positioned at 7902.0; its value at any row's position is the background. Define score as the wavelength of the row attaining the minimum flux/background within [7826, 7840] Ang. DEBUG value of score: 7839.0 Ang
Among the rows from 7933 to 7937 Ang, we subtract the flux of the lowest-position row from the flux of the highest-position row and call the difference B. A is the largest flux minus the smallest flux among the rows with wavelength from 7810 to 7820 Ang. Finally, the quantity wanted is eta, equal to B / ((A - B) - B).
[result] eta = -0.1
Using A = 40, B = -5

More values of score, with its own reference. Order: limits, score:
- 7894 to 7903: 7902.0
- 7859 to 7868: 7864.5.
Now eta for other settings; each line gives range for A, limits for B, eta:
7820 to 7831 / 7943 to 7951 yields 1.1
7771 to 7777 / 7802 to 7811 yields -1.4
